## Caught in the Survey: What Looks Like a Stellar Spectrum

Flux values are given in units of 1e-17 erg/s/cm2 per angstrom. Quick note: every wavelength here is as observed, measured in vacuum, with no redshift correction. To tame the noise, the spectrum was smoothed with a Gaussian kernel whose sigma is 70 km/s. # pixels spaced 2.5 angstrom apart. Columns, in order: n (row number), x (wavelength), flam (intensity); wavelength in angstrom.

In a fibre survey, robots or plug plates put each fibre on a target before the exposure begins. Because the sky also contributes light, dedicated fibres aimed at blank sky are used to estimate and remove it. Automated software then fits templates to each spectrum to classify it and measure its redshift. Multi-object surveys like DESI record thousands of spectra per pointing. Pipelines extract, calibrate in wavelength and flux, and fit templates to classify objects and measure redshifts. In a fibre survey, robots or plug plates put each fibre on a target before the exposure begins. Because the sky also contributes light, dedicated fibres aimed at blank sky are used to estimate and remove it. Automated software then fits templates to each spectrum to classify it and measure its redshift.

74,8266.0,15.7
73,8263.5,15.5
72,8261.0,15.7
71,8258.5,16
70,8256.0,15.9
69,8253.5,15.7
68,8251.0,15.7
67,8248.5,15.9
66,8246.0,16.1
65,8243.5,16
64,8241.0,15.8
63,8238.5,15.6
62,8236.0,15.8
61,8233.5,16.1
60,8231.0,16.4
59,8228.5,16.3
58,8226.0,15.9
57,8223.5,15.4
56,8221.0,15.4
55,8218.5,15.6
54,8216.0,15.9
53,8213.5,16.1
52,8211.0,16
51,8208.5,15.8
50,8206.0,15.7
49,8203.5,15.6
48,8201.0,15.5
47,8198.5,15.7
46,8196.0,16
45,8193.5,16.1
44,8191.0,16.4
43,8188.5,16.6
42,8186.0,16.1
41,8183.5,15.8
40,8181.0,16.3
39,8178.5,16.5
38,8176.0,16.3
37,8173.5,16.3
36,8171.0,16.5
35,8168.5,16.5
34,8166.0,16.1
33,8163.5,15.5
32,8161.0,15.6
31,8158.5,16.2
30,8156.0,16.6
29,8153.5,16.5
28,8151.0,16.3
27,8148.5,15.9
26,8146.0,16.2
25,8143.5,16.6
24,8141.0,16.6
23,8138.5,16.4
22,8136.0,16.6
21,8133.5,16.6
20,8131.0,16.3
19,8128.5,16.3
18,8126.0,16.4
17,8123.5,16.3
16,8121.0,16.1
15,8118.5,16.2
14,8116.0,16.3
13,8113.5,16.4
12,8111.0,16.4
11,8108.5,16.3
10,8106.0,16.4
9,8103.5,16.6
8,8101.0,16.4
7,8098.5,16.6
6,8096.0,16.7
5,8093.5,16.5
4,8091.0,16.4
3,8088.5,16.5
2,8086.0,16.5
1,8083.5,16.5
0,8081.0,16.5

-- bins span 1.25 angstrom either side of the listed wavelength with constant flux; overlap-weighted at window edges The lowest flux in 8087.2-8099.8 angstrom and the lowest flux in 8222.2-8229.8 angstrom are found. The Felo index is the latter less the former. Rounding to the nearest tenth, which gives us -1.0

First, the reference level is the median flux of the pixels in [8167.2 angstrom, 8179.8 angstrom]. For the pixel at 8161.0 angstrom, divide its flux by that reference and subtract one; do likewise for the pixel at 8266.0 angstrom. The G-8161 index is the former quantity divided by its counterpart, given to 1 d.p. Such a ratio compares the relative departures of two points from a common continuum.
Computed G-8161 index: 1.1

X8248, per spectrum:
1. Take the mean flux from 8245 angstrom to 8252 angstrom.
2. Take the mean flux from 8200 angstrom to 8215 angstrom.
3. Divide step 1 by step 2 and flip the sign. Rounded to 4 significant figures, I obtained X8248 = -1.007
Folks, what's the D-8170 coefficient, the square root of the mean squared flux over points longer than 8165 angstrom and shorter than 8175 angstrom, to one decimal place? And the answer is 16.4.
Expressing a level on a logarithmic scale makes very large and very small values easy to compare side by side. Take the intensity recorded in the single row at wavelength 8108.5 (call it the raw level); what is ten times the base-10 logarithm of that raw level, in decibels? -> 12.1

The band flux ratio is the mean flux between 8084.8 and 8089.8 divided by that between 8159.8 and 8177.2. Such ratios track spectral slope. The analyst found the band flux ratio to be 1.02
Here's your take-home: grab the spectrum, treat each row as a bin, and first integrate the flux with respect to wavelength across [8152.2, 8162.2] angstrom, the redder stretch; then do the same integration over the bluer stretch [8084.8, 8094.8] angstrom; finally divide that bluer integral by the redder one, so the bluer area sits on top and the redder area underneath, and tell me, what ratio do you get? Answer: 1.02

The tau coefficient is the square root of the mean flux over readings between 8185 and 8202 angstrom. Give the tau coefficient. 4.01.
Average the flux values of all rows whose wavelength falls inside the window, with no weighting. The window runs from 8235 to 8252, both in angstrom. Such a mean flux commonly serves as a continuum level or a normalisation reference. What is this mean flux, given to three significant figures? 15.8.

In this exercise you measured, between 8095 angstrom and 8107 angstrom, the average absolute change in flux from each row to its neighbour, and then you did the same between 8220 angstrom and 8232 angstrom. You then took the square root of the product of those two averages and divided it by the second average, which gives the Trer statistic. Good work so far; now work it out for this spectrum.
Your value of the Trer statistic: 0.84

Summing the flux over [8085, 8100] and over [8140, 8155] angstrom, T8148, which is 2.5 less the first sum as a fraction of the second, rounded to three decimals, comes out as 1.489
